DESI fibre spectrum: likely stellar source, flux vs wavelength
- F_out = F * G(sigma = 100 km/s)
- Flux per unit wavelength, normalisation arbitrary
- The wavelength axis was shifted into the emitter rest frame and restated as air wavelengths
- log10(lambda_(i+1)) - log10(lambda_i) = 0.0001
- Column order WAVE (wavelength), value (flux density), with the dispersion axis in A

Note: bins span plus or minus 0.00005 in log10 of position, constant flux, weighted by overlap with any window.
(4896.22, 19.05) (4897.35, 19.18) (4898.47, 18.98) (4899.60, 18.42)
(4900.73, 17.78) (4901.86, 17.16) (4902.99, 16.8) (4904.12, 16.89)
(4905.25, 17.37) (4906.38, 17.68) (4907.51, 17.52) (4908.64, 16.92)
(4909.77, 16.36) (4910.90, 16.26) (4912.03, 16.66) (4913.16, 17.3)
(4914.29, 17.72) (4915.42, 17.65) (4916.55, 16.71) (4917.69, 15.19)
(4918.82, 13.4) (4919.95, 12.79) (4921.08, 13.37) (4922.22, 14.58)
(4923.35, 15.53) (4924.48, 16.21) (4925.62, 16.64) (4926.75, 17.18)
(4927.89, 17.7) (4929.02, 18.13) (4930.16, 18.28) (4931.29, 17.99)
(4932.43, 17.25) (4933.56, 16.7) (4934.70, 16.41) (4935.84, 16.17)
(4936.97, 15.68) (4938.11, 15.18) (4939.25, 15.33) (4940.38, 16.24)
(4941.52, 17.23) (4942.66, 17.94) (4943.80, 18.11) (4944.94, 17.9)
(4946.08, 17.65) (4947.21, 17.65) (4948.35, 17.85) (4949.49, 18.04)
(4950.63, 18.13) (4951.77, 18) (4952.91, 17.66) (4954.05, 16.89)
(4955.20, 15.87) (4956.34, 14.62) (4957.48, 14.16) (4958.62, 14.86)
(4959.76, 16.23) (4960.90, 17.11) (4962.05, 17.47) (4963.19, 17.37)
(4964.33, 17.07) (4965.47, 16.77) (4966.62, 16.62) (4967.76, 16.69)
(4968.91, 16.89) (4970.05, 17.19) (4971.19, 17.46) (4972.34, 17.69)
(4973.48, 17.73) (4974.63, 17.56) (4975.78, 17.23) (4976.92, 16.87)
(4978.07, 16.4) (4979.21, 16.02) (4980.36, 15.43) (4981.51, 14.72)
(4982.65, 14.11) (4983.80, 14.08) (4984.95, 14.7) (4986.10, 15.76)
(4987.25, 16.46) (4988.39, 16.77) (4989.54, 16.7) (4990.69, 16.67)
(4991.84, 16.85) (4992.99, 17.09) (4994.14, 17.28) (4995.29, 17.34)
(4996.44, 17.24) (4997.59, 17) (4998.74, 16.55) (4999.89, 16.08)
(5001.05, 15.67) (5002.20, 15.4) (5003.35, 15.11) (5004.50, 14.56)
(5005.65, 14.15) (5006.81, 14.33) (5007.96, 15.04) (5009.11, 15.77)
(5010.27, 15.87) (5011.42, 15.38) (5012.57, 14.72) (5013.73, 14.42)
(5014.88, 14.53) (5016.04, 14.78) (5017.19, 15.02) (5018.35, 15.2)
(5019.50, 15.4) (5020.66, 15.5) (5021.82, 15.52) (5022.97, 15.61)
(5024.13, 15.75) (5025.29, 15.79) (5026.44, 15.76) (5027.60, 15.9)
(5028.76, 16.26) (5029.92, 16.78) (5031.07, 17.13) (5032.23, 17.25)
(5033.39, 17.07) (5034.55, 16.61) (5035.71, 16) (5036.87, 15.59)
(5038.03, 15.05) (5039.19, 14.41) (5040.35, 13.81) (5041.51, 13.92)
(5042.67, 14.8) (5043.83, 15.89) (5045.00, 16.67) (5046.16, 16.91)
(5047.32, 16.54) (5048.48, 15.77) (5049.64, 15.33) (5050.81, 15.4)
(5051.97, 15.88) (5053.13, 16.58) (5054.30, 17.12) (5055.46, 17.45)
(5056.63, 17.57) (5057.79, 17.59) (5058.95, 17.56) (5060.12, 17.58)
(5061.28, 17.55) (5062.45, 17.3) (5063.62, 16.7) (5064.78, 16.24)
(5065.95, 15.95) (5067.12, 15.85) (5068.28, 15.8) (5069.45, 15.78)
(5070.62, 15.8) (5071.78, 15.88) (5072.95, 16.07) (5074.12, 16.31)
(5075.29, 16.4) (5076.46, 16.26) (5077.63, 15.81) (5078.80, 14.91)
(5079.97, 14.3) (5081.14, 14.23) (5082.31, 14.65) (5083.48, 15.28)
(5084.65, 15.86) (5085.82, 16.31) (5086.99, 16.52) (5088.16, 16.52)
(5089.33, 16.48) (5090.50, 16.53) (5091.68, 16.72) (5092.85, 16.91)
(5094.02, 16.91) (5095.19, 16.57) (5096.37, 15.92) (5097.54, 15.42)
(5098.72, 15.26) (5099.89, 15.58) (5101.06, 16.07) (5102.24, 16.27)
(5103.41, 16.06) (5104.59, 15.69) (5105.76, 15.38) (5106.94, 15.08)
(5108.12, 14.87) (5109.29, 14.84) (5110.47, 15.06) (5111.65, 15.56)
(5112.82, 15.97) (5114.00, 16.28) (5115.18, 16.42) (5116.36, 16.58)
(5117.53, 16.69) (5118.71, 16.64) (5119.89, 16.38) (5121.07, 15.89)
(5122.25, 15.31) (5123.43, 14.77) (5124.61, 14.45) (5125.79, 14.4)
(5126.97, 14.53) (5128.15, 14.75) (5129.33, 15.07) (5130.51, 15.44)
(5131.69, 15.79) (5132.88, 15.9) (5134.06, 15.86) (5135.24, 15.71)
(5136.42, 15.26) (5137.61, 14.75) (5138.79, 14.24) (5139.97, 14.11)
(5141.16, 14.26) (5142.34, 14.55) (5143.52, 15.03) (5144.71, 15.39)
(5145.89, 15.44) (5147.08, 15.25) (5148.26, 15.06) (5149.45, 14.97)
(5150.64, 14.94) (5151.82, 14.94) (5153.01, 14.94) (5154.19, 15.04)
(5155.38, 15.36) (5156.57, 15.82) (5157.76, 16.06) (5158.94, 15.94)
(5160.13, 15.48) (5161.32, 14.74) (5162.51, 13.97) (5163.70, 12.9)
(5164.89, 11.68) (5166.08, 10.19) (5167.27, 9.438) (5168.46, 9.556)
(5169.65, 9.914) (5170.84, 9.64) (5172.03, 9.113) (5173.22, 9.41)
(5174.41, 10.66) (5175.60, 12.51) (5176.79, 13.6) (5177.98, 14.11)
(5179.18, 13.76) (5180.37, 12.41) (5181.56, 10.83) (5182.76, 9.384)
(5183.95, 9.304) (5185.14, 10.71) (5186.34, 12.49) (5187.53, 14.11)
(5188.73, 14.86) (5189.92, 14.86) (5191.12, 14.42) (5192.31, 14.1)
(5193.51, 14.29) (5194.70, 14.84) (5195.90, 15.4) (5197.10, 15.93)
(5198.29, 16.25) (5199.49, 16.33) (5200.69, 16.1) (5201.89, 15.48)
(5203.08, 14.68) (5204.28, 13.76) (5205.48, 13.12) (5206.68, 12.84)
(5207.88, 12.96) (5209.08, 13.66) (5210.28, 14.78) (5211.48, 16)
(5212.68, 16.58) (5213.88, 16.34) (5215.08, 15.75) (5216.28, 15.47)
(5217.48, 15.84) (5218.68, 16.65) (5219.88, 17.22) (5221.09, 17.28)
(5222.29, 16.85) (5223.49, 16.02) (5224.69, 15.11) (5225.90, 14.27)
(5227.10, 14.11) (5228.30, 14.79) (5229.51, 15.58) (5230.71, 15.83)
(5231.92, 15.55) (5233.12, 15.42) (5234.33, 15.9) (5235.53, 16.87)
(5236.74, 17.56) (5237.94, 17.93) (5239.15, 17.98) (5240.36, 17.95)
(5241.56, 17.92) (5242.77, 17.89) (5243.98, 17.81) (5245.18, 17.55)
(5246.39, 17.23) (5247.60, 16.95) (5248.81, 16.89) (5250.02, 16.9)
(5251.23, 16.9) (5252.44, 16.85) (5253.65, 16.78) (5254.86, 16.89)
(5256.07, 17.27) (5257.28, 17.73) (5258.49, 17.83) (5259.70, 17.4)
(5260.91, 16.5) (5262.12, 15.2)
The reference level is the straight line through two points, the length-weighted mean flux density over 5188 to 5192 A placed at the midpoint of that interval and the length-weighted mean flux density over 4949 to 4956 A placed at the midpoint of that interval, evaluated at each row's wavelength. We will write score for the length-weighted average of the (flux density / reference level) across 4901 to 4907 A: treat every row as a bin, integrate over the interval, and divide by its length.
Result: 0.96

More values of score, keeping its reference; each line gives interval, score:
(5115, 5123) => 1.05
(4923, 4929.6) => 0.96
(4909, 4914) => 0.94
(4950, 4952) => 1.04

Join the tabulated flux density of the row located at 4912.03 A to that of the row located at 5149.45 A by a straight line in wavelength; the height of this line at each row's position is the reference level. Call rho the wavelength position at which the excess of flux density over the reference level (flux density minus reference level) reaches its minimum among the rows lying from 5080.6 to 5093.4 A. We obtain 5081.14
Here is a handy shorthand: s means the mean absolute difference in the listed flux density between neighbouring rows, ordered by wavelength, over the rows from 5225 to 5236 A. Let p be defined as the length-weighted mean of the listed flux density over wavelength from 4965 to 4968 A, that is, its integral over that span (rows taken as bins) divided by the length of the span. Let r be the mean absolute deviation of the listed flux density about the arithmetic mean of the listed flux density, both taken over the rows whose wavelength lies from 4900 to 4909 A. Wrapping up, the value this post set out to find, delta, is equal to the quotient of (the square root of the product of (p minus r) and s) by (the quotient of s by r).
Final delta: 1.9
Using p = 16.7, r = 0.32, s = 0.47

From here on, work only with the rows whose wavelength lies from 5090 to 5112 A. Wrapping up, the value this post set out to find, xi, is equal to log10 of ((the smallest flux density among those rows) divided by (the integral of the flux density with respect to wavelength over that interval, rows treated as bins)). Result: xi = -1.37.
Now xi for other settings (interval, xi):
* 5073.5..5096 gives -1.40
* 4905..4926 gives -1.42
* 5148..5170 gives -1.51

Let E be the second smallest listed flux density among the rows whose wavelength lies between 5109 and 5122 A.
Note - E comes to 15.06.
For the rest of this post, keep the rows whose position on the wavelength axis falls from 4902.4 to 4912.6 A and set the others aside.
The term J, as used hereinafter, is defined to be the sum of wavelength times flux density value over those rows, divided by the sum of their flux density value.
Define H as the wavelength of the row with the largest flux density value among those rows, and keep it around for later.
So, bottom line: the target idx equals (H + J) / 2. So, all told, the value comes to 4906.9 A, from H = 4906.38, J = 4907.5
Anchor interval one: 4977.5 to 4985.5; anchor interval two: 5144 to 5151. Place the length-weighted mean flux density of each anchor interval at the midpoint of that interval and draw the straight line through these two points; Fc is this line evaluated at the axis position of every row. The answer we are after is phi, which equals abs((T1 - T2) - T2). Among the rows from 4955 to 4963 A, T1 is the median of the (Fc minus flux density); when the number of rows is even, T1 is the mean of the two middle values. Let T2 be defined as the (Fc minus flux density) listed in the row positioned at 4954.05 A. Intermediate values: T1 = -0.8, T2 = -1.8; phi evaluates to 2.9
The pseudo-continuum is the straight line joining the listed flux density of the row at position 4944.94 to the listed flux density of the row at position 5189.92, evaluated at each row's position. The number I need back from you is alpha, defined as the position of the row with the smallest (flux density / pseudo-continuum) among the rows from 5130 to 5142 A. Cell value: 5139.97 A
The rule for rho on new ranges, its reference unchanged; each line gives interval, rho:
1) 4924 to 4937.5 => 4936.97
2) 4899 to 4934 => 4919.95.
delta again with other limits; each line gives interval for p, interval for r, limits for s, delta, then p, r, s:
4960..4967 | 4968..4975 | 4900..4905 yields 1.7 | 17.0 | 0.25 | 0.36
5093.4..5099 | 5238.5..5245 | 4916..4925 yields 0.2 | 16.1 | 0.05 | 1.05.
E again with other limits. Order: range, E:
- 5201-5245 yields 12.96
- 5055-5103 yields 14.3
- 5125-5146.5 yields 14.24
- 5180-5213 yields 9.384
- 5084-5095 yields 16.31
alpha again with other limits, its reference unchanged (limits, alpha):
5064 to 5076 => 5069.45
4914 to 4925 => 4919.95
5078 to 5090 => 5081.14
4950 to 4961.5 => 4957.48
